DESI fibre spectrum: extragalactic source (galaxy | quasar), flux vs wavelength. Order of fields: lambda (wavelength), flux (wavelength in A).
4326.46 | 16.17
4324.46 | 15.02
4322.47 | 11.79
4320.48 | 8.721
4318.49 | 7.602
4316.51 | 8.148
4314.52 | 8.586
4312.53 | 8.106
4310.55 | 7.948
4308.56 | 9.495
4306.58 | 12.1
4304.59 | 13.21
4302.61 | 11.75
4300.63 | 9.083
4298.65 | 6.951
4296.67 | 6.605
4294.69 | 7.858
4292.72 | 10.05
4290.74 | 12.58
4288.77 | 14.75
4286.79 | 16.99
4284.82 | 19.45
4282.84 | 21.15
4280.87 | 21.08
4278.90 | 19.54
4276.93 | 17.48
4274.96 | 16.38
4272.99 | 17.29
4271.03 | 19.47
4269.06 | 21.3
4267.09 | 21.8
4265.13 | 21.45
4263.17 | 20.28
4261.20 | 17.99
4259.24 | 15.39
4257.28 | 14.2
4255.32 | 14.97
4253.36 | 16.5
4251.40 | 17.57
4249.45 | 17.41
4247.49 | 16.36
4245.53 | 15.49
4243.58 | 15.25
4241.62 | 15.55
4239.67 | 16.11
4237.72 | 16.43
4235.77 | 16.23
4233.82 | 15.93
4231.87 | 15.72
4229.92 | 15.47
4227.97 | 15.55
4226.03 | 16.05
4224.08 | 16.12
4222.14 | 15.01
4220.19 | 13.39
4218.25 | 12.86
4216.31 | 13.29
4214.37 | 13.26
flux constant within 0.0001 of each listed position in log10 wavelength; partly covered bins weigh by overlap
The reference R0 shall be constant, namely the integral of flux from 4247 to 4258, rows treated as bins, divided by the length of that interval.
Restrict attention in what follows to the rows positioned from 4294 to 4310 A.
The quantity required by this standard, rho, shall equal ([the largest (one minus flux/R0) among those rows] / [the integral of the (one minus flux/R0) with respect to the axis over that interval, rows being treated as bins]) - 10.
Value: -9.9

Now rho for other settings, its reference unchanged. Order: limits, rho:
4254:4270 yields -10.1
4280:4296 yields -9.4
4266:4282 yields -10.0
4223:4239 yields -9.8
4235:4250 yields -9.6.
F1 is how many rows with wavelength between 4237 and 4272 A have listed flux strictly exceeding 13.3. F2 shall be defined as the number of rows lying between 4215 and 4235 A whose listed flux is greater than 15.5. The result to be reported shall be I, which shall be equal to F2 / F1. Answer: 0.28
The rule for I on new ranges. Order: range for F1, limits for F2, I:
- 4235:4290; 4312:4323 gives 0.00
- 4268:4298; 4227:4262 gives 1.09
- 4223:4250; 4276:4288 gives 0.43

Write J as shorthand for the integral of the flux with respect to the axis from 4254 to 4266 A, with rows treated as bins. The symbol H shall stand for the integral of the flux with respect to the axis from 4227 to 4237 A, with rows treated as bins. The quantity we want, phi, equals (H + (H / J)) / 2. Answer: 79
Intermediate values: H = 158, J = 208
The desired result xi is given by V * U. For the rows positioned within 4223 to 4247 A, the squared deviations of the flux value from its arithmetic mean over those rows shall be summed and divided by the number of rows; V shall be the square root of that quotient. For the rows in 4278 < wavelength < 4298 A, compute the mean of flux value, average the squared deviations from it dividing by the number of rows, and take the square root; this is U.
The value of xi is 1.8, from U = 5.2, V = 0.4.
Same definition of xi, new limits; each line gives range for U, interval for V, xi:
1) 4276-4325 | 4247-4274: 11.1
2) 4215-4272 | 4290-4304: 4.9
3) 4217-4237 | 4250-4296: 4.0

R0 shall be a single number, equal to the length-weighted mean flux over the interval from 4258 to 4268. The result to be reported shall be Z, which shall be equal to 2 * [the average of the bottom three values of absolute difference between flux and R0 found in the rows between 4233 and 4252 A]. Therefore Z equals 4.2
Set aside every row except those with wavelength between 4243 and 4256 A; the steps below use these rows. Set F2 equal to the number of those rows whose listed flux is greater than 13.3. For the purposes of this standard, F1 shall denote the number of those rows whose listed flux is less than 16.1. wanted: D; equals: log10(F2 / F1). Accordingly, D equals 0.37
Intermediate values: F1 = 3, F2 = 7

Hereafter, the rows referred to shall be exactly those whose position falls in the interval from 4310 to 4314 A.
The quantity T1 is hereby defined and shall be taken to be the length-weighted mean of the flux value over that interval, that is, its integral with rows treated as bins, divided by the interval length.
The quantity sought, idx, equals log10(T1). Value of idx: 0.91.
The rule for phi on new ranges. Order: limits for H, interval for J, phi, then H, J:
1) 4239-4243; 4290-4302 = 32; 63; 106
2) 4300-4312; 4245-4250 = 64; 127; 82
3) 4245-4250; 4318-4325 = 42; 82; 75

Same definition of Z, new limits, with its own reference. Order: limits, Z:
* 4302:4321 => 13.8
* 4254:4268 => 3.0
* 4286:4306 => 8.5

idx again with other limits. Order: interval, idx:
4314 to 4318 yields 0.92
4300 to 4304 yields 1.03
